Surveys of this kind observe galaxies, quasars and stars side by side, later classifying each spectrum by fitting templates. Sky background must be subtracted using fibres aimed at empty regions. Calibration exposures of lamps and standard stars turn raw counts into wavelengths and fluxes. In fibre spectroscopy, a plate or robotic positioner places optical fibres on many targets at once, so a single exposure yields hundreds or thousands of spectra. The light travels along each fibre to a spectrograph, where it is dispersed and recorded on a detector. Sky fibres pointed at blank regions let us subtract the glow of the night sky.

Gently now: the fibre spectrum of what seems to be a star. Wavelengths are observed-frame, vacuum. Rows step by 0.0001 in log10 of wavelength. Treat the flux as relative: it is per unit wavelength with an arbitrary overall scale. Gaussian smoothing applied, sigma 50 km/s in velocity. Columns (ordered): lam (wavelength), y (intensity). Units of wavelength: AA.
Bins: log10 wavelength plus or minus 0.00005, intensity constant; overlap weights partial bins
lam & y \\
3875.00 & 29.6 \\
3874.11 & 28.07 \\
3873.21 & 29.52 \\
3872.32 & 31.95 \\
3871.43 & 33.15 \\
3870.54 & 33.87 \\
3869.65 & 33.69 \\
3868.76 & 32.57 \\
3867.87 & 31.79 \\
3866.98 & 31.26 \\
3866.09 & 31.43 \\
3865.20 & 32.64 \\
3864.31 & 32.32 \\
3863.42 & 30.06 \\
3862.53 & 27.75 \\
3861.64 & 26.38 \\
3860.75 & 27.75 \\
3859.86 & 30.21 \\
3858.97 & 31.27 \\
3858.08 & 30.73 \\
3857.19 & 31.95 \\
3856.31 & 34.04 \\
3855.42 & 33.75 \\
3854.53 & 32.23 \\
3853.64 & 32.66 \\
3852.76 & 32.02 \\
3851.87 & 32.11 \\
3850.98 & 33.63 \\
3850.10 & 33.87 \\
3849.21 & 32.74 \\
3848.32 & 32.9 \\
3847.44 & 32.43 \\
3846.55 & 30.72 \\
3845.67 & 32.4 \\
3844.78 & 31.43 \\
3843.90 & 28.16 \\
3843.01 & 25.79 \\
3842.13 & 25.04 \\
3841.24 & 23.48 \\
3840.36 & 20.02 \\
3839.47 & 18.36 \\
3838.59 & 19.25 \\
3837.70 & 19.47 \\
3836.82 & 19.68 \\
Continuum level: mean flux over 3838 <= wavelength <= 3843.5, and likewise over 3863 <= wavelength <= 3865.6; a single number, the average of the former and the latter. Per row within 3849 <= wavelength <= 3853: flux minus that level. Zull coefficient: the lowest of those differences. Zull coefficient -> 5.2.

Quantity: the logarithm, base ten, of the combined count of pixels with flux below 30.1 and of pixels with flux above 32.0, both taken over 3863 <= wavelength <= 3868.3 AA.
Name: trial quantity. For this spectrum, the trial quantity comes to 0.48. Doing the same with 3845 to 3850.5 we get 0.70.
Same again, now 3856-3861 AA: 0.30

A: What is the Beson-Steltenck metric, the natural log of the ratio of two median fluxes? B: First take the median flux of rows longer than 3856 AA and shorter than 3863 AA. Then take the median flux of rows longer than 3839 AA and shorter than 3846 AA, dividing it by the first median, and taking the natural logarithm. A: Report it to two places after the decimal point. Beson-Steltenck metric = -0.18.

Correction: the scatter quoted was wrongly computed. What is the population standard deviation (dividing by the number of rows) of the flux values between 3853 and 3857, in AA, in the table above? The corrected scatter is 0.7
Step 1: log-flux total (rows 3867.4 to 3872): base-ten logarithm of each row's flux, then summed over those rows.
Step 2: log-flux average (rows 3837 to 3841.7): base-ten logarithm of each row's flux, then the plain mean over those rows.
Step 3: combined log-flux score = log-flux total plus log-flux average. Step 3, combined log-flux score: 8.89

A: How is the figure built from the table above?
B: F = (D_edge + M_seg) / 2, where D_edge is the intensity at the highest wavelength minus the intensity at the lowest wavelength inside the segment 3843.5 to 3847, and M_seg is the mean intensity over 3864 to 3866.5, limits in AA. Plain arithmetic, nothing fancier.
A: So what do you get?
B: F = 17.3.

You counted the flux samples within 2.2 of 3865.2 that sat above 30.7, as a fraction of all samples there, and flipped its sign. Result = -0.80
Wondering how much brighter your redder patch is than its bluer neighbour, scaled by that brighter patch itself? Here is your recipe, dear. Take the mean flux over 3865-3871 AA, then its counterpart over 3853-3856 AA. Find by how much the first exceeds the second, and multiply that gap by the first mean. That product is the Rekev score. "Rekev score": -13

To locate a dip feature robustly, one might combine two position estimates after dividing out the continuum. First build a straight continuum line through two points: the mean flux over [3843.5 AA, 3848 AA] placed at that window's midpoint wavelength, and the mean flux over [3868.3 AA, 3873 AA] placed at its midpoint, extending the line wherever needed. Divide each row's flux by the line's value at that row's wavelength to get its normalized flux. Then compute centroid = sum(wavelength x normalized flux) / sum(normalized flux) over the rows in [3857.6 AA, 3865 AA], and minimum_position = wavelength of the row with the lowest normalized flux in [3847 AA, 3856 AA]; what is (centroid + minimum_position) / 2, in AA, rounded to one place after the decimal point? 3857.0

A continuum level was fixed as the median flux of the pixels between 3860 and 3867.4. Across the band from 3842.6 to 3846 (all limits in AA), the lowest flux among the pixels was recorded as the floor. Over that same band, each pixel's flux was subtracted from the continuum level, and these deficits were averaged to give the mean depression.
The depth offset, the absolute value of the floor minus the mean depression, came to 25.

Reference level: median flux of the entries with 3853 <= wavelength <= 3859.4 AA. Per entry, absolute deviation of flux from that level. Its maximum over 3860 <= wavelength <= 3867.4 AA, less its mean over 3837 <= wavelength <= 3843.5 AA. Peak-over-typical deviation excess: -4.8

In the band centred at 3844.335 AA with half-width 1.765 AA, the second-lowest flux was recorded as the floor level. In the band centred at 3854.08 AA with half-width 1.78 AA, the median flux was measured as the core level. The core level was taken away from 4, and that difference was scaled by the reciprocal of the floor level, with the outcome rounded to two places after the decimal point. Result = -1.01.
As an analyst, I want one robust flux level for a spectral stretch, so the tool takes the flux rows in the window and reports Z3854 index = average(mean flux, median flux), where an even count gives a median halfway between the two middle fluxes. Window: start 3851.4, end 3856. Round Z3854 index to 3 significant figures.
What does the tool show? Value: 32.4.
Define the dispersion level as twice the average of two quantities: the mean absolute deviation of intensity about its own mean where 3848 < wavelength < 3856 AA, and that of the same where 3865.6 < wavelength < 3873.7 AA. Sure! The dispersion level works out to 1.6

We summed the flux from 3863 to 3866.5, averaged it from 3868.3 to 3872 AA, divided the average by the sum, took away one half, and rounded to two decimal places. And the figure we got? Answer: -0.24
